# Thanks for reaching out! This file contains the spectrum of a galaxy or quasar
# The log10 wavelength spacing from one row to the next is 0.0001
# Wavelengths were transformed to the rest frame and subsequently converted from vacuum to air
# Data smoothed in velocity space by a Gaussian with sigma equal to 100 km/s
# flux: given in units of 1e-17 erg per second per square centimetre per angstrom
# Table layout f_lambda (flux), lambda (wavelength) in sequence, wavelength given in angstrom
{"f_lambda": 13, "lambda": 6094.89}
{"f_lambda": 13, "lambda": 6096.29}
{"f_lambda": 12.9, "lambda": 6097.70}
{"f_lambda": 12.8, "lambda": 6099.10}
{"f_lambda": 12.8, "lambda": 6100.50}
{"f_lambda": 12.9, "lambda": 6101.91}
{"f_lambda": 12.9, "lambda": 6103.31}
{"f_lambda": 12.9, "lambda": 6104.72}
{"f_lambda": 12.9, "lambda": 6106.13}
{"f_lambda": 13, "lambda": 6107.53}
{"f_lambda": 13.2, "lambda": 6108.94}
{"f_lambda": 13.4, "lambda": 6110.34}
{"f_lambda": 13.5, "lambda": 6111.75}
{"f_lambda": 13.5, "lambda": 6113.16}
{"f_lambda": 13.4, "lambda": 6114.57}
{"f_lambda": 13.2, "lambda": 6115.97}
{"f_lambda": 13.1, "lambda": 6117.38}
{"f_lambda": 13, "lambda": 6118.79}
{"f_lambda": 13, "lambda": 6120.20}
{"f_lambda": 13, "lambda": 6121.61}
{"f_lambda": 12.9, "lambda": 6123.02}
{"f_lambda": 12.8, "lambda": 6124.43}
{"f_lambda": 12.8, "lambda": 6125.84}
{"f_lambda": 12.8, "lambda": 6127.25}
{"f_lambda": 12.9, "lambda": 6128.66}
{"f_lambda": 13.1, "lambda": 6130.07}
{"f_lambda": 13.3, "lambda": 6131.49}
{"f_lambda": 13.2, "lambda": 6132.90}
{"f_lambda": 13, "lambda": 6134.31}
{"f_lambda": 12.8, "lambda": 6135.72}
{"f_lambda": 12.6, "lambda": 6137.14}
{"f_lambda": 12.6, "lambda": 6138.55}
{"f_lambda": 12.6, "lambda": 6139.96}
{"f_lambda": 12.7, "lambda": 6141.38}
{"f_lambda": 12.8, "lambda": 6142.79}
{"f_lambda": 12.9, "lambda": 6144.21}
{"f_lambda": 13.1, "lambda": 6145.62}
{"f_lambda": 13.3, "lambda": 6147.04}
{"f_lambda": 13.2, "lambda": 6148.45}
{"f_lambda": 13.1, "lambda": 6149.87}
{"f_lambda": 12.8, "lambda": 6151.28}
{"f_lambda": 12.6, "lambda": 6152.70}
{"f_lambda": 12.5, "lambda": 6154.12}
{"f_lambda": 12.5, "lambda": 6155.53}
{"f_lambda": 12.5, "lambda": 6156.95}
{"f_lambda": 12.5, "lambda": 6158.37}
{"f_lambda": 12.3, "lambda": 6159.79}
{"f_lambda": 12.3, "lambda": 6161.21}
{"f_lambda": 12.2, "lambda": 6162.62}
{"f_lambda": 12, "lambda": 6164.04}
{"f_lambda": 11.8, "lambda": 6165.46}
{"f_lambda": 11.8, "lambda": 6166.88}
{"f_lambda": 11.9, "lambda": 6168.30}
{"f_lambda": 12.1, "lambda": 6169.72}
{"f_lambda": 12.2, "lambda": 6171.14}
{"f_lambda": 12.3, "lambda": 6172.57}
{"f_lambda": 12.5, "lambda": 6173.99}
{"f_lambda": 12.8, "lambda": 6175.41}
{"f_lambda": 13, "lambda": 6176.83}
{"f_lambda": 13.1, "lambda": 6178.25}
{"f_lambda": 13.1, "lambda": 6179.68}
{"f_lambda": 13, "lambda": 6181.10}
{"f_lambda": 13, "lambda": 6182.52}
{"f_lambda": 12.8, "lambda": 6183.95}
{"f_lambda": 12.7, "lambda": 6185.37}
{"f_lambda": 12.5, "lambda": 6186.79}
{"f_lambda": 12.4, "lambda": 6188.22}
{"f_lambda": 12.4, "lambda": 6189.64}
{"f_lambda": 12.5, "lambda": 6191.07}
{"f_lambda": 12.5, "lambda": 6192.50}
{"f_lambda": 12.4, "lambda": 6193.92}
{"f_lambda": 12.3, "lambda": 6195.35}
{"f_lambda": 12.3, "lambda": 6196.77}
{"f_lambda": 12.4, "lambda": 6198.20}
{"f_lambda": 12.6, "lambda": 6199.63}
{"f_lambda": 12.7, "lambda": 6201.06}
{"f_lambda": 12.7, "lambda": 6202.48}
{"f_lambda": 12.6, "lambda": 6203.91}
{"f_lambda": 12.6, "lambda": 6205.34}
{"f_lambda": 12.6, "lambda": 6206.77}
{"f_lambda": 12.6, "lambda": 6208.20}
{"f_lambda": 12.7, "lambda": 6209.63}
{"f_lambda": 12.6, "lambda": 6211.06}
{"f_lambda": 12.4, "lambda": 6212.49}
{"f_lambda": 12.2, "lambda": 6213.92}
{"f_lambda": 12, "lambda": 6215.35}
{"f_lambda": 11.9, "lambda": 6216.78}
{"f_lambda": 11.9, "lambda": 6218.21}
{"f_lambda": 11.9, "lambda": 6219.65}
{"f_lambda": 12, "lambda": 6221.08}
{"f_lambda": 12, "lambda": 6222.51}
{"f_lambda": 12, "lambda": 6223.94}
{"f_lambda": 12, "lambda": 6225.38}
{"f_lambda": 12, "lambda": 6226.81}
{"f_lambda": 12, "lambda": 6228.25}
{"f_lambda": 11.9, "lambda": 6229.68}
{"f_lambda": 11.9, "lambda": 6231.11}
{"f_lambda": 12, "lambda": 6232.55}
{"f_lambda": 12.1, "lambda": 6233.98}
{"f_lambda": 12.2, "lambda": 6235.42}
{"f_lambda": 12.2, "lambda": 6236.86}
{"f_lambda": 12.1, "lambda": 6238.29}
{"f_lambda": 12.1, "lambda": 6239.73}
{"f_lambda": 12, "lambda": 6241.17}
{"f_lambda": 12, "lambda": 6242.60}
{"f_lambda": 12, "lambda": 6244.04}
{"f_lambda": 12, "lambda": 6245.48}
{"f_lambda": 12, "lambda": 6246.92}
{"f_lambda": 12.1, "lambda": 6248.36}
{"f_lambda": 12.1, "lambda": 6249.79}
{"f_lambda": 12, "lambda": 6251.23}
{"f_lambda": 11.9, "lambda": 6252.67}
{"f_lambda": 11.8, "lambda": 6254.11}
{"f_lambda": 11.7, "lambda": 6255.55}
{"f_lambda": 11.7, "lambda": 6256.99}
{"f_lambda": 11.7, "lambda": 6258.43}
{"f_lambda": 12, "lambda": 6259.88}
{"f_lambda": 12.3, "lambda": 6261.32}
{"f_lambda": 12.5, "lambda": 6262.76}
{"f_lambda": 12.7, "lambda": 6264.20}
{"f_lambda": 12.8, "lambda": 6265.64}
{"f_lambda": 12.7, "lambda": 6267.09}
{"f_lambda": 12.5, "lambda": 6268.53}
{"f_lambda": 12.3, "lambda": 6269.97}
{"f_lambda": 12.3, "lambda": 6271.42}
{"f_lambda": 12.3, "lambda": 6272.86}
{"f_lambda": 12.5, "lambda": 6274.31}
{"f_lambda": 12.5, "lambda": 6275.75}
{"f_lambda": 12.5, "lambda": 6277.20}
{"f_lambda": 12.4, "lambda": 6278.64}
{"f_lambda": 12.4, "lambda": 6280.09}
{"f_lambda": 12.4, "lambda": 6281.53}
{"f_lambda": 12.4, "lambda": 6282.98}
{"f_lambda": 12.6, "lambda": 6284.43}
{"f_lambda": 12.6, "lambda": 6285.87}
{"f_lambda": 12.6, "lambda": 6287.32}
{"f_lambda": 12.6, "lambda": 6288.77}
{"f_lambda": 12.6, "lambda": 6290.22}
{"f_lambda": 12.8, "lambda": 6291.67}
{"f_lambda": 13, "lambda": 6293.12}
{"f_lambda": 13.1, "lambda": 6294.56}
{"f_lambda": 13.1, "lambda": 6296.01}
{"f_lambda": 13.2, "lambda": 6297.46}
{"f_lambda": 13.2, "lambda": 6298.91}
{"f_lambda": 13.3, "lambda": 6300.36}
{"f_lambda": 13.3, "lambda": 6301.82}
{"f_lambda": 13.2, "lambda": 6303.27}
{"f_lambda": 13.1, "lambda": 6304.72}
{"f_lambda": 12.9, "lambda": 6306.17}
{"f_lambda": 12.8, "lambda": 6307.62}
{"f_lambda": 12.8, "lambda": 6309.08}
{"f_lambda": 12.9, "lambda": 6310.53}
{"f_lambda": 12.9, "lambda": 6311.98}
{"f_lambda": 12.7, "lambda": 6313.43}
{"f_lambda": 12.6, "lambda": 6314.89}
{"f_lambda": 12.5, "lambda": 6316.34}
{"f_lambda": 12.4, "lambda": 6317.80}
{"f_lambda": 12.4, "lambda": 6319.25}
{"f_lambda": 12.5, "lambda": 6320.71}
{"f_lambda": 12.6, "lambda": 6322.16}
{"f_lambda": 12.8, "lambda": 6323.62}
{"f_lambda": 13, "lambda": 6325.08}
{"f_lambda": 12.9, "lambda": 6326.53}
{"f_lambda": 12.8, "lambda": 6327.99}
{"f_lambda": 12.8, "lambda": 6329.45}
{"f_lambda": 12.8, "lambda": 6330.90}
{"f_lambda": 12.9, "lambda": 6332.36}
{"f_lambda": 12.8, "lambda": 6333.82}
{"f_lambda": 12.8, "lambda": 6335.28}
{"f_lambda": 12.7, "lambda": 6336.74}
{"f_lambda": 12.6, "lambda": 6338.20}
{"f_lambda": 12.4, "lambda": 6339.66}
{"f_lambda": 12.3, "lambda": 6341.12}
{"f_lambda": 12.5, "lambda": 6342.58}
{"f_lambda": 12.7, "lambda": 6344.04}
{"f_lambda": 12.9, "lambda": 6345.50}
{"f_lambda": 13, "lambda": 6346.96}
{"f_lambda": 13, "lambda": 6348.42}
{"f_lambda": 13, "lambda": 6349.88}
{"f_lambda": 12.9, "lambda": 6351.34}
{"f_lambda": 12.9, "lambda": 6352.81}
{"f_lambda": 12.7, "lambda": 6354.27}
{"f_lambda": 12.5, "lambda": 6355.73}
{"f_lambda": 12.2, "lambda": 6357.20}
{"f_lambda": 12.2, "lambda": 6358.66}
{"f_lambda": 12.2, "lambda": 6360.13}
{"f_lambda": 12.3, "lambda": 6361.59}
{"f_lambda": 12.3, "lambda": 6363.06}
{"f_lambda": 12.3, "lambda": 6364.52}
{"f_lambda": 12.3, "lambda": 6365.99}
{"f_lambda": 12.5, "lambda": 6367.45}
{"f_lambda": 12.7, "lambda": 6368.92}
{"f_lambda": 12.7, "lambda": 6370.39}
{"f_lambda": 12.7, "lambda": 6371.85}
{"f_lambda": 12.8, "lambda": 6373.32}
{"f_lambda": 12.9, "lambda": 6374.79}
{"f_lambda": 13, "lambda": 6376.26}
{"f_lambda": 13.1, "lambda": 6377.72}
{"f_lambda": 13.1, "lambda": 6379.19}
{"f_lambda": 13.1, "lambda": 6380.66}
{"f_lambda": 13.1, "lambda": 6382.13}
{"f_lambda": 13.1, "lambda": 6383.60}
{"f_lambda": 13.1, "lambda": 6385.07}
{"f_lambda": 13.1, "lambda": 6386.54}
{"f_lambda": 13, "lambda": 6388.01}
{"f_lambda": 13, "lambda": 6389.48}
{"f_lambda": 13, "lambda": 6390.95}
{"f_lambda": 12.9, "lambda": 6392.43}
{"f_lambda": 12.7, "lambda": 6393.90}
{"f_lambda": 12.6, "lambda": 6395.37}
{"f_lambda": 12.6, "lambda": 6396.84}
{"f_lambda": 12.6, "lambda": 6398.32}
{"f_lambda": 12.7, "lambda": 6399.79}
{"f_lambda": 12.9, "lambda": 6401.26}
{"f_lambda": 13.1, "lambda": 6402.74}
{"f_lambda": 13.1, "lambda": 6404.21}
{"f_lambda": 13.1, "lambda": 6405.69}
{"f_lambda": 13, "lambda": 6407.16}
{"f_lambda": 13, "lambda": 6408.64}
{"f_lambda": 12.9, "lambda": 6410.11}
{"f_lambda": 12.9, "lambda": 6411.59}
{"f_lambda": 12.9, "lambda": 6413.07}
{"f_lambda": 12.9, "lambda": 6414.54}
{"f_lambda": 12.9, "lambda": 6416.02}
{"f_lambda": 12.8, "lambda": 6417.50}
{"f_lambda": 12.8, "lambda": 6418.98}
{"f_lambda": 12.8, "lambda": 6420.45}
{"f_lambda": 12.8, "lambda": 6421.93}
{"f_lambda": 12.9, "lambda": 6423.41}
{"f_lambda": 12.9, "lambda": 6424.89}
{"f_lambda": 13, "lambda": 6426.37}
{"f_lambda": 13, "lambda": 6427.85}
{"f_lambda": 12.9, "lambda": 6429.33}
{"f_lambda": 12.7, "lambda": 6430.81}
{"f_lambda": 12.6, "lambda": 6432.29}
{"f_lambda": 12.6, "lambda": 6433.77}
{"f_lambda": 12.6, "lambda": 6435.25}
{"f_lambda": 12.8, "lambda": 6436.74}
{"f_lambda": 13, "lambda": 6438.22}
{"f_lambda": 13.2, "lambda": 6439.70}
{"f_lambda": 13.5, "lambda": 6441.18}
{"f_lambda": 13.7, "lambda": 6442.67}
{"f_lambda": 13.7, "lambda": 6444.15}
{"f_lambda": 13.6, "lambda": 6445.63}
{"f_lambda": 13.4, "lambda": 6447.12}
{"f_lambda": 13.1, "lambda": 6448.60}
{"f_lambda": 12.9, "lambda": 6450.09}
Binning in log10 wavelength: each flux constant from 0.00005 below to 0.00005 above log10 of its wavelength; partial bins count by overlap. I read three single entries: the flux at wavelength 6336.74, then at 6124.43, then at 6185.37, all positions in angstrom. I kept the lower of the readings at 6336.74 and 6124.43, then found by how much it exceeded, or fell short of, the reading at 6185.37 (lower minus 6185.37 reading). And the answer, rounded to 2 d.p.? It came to 0.00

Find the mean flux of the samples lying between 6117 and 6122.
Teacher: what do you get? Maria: 13.0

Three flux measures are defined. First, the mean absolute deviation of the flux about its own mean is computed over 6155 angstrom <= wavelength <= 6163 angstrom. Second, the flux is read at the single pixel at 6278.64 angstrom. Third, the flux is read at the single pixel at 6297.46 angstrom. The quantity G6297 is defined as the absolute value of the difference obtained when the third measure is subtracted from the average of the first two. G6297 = 6.94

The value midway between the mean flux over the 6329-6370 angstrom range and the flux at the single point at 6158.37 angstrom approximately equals 12.6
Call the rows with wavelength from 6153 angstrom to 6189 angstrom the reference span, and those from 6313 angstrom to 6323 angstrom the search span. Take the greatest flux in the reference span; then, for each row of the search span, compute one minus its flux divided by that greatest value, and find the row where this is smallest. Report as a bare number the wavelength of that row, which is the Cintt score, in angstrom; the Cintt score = 6313.43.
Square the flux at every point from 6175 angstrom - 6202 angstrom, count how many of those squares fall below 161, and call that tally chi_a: 10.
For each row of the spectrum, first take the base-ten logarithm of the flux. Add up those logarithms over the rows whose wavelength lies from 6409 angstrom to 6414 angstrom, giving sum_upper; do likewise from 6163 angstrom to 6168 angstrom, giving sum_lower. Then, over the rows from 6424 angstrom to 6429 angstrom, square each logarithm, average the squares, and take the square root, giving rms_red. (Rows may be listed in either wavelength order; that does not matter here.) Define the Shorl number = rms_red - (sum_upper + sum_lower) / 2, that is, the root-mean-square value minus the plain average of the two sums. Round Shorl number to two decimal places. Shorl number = -2.16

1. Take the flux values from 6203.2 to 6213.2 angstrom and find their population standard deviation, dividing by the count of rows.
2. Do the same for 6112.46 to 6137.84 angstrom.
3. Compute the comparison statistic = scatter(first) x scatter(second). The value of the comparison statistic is 0.019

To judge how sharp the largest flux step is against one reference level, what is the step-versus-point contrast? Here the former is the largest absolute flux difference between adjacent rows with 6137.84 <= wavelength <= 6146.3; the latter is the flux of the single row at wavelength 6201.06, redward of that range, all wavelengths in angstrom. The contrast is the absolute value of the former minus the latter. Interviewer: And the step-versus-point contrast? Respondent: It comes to 12.5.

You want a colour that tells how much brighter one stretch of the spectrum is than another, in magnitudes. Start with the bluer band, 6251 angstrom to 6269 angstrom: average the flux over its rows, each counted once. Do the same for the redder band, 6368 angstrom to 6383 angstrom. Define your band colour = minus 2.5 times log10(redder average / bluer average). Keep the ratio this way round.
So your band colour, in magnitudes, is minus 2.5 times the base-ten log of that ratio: -0.06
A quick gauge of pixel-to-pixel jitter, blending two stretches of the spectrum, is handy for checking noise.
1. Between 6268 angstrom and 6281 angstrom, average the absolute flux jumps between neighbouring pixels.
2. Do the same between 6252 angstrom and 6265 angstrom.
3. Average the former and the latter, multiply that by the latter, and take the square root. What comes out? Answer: 0.126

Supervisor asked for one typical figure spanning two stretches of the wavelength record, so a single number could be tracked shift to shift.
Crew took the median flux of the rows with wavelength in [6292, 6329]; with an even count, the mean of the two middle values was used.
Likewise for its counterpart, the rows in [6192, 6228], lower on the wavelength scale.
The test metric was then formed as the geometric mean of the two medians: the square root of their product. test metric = 12.6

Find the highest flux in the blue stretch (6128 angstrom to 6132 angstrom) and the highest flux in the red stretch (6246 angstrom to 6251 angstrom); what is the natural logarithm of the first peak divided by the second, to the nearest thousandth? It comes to 0.095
